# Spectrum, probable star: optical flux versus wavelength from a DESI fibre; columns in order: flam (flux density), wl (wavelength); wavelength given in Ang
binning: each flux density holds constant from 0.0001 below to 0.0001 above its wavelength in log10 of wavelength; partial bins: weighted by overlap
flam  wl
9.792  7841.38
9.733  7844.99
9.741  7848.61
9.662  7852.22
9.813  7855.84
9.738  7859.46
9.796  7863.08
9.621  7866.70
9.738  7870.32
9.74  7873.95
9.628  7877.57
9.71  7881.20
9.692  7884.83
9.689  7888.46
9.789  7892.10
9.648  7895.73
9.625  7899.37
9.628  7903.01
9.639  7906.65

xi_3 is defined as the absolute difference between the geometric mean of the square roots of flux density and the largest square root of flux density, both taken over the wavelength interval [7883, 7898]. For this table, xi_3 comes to 0.0136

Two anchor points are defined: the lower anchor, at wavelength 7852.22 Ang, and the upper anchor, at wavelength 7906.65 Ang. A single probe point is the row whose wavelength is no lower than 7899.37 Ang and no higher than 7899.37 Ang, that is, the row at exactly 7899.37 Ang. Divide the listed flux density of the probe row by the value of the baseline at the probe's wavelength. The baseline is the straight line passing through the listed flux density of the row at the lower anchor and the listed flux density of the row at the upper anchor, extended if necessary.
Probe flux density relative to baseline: 1.00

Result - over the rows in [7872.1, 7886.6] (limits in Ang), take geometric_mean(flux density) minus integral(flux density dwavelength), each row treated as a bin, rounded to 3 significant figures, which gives -131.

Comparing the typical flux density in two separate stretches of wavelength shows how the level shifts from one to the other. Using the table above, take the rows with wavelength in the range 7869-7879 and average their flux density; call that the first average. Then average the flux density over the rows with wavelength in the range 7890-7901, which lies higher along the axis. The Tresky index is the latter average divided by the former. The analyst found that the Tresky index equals 0.998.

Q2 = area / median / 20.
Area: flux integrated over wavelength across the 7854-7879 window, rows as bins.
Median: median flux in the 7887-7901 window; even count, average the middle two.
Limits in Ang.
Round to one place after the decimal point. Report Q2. 1.3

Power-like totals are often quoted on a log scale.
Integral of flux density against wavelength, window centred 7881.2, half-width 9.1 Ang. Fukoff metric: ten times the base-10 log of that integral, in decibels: 22.5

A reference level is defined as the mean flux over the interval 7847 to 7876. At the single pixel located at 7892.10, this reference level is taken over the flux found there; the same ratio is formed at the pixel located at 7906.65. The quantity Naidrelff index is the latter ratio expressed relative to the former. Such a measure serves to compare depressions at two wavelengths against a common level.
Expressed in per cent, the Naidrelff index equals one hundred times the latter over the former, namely 102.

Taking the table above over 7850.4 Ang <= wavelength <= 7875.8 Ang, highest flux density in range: 9.813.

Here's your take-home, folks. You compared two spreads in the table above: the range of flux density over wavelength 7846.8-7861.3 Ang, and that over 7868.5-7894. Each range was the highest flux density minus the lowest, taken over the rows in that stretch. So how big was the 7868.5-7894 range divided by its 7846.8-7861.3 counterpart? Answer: 1.07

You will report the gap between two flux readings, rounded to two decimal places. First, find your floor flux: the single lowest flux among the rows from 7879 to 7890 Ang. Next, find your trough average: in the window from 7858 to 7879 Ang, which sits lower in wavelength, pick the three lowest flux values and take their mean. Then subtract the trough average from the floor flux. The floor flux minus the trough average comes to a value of 0.03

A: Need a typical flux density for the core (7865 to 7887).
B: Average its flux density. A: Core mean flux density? 9.69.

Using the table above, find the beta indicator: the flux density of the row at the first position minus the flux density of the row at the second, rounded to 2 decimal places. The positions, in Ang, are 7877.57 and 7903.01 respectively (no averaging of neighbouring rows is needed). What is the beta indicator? 0.00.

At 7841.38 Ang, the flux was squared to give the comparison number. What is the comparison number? 95.9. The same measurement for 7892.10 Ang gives 95.8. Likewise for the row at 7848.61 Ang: 94.9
